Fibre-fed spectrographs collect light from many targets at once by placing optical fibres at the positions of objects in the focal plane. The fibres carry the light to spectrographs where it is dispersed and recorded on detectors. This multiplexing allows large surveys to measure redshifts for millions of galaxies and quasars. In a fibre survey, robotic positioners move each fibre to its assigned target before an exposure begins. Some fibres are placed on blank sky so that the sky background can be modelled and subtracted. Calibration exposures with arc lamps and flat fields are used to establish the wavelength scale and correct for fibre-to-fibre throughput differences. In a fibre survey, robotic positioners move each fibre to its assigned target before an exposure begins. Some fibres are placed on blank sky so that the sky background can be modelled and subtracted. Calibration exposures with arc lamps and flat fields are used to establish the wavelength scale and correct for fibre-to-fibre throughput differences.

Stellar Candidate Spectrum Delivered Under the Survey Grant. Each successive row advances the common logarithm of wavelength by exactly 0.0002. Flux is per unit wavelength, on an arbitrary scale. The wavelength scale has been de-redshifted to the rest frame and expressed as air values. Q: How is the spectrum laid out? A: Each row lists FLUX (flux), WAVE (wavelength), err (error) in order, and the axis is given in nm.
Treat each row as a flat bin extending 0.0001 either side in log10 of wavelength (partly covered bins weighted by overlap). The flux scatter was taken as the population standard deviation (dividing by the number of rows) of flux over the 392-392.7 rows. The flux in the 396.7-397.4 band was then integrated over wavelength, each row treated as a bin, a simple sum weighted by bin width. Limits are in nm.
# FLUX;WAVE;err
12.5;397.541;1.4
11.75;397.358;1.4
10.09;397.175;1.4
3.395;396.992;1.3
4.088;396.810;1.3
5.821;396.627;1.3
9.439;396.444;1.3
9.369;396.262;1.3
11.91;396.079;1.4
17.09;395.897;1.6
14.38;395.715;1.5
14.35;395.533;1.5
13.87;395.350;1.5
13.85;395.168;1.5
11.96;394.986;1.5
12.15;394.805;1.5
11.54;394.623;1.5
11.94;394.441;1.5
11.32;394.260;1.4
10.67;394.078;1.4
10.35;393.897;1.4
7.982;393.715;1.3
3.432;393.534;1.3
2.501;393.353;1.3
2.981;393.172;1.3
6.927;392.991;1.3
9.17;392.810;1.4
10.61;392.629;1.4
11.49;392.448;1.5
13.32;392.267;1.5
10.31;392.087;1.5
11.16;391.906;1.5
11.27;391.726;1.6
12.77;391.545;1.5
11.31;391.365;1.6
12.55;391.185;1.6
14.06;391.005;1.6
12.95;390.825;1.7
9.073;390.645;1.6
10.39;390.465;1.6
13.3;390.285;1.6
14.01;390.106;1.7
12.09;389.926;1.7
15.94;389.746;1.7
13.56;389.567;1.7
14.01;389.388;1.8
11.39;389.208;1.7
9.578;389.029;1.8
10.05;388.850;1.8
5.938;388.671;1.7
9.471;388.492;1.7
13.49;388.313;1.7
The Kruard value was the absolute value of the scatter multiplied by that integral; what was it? 6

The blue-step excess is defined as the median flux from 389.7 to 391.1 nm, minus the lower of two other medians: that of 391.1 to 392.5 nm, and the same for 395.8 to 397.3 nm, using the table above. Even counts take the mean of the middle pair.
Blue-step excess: 3.7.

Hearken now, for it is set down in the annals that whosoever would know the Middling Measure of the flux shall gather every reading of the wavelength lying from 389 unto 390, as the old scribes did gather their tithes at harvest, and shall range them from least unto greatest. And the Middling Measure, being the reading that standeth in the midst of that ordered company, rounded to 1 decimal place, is 12.8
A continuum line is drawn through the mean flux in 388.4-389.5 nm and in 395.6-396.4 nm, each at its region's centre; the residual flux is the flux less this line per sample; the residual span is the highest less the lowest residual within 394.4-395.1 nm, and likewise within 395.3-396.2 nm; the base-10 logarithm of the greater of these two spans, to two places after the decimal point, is 0.72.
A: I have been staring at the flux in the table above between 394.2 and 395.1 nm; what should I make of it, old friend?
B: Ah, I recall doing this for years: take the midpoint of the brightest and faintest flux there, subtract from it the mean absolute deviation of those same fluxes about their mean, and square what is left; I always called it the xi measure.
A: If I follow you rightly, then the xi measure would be 131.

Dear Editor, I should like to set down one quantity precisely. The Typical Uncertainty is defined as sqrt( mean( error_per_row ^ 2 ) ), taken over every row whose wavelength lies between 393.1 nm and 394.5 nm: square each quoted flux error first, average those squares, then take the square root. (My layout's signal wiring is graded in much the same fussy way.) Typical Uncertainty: 1.36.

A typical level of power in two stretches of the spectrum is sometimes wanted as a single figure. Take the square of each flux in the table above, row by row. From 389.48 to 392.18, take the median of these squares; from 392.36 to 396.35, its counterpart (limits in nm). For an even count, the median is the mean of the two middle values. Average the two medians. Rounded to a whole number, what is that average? 144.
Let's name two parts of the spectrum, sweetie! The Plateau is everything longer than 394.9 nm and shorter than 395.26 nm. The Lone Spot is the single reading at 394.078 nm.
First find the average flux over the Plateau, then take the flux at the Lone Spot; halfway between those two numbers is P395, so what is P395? 11.8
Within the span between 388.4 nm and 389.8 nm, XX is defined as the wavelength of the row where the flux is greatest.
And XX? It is 389.746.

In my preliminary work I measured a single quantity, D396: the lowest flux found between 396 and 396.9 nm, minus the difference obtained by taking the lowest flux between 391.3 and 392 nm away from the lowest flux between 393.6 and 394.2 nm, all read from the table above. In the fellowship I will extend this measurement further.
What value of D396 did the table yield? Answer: 7.3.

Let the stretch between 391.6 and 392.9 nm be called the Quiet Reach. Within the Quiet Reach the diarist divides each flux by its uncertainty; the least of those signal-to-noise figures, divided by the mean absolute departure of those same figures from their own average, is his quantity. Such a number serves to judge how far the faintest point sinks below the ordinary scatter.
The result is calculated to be 13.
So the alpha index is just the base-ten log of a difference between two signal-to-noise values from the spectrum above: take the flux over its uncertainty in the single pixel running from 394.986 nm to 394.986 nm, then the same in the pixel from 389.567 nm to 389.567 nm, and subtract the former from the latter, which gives -2.5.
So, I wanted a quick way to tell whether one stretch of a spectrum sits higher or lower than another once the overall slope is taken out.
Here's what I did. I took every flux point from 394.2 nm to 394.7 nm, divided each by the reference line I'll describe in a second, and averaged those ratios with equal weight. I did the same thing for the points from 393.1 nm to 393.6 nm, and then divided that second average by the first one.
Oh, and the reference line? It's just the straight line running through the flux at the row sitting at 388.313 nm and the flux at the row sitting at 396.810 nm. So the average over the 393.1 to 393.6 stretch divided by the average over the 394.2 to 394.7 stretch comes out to 0.2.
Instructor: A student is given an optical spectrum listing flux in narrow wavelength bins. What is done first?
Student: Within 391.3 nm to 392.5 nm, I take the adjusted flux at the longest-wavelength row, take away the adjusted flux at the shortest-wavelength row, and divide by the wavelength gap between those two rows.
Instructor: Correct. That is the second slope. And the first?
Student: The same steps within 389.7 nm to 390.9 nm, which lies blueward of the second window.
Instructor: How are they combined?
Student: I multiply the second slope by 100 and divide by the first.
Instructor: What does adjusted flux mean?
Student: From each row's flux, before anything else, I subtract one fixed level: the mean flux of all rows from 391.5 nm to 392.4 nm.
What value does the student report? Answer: -6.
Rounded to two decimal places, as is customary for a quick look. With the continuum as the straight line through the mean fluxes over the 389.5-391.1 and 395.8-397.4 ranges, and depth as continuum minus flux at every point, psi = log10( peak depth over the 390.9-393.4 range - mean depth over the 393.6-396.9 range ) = 0.99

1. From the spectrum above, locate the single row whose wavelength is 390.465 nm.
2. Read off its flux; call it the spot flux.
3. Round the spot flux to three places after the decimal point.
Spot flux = 10.390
